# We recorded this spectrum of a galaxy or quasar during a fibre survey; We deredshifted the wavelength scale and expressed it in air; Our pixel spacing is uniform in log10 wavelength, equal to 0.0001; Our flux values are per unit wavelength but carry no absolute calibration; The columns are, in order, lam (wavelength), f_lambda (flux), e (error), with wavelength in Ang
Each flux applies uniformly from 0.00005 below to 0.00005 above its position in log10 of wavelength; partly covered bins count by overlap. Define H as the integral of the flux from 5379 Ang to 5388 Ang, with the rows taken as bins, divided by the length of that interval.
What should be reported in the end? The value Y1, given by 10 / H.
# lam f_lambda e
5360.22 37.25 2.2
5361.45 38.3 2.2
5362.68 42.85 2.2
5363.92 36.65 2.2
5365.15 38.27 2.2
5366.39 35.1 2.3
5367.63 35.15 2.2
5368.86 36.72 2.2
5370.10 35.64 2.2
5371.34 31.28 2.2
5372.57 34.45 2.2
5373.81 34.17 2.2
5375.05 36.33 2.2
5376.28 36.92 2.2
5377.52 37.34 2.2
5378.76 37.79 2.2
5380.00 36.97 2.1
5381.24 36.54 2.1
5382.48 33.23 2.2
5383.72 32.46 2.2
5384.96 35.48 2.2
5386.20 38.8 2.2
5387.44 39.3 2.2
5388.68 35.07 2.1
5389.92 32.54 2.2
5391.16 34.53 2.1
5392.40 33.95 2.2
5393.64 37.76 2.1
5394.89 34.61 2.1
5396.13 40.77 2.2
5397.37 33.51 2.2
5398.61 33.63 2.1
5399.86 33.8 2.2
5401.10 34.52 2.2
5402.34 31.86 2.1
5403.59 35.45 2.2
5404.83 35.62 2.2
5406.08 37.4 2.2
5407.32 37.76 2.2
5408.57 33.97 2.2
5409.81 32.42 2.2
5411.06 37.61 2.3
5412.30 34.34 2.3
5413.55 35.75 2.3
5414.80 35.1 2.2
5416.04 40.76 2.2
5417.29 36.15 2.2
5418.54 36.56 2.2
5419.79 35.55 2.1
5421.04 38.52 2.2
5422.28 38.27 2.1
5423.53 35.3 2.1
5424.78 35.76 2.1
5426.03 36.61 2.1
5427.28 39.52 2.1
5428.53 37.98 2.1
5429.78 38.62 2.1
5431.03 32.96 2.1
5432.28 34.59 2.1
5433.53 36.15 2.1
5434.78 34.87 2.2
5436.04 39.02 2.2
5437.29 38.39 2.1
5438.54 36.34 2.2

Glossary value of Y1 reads 0.277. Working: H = 36.1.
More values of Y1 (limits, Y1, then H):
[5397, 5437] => 0.278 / 36.0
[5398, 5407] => 0.288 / 34.7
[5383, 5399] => 0.281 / 35.6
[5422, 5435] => 0.275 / 36.4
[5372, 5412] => 0.282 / 35.5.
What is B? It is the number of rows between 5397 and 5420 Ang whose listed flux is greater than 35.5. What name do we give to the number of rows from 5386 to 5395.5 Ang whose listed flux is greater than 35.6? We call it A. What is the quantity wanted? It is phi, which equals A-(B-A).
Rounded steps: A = 3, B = 9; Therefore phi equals -3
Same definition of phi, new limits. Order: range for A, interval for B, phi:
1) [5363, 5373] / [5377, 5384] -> 4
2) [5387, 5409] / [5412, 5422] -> 6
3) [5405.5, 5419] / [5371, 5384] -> 8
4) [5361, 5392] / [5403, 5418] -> 21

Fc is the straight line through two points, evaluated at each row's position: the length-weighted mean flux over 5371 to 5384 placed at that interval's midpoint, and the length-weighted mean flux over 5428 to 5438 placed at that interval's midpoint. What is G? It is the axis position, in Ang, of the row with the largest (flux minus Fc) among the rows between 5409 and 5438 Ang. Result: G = 5416.04 Ang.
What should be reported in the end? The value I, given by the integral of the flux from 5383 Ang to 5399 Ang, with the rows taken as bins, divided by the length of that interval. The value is 35.6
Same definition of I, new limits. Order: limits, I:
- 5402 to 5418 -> 35.8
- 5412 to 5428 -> 36.8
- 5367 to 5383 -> 35.6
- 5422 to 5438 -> 36.7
